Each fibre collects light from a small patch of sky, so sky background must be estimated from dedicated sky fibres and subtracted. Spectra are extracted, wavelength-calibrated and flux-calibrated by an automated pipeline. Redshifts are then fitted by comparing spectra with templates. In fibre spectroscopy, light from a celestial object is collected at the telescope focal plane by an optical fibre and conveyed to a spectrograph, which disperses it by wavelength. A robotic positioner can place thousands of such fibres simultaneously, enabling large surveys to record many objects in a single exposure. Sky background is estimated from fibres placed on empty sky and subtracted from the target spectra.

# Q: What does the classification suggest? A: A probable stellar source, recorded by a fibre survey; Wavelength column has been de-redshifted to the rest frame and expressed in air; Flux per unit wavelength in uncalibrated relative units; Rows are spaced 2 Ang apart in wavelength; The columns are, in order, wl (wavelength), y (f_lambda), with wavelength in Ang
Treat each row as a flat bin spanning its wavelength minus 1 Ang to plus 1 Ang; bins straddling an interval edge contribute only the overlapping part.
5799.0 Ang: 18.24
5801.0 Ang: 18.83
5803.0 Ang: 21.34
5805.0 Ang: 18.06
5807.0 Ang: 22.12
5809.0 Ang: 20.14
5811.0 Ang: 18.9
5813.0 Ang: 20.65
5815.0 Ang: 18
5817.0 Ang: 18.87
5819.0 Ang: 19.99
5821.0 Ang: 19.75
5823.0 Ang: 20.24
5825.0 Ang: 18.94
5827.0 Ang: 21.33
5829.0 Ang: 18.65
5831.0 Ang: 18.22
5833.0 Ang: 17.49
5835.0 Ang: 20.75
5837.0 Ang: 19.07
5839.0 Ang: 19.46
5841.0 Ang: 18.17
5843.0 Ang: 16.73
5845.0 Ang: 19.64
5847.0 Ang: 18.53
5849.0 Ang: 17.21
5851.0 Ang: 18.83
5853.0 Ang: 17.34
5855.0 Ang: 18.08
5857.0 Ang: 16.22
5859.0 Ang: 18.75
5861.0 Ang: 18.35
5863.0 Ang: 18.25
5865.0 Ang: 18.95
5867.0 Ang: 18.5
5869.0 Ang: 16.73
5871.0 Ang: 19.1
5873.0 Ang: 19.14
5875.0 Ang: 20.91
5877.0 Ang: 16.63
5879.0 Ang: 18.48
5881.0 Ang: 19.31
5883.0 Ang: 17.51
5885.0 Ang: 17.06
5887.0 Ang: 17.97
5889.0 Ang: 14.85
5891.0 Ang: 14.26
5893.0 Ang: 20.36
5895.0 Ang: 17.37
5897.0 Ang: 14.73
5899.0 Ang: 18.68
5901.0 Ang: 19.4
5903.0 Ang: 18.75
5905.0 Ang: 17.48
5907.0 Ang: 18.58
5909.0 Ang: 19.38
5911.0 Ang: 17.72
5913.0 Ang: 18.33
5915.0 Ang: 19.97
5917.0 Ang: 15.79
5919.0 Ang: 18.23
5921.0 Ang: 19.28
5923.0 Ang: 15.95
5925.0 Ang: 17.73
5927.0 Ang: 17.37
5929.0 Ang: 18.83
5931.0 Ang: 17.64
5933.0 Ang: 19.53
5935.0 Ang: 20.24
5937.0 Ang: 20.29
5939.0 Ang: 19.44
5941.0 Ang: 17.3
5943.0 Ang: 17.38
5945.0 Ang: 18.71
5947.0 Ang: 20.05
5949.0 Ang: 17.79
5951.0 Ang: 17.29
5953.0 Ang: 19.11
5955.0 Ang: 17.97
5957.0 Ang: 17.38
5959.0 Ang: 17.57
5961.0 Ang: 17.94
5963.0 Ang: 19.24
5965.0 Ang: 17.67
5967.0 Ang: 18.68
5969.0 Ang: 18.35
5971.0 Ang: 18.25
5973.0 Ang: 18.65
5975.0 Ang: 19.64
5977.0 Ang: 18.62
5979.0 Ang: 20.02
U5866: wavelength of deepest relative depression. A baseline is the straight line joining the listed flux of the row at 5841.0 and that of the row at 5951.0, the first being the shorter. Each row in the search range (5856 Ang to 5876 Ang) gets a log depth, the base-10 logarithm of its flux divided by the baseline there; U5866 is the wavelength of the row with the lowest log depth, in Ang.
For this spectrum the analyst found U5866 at 5857.0 Ang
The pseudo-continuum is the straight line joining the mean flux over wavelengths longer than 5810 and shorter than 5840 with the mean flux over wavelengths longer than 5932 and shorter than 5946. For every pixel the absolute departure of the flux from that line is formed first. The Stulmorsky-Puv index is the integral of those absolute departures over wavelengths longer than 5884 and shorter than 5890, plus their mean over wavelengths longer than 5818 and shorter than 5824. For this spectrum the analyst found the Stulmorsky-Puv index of 16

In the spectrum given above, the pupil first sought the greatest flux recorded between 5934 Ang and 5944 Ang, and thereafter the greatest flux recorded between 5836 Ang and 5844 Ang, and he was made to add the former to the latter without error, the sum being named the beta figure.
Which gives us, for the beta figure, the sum 39.75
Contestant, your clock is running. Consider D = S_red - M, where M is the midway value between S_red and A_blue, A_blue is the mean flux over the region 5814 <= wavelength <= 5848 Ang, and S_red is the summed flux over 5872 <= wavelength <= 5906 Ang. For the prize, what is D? 141.9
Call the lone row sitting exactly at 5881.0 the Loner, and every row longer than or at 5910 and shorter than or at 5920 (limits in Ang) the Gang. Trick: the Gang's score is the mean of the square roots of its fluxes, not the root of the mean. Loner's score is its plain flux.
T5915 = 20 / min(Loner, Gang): 4.72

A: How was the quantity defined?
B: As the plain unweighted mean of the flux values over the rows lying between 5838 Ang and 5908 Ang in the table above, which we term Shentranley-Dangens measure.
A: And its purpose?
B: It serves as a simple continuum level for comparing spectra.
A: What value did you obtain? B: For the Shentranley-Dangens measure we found 18.0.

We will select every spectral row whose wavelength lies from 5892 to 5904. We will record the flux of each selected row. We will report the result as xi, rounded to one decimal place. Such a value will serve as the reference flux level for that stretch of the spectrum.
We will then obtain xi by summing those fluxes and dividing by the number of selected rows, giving 18.2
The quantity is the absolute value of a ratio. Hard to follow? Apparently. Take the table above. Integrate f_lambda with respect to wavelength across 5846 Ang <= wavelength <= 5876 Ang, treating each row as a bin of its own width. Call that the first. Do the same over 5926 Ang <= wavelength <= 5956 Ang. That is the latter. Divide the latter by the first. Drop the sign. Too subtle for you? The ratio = 1.01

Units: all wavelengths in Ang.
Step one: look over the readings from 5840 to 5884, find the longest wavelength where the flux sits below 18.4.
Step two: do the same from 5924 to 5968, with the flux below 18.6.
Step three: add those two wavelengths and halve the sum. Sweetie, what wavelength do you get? 5924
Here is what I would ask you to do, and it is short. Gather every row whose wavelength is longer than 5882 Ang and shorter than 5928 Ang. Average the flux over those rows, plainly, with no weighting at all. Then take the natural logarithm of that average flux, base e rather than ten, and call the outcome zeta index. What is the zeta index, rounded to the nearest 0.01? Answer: 2.87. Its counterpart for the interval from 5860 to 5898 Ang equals 2.88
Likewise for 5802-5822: 2.98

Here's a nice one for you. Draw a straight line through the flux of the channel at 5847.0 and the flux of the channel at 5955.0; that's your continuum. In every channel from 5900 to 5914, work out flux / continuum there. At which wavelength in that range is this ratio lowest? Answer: 5905.0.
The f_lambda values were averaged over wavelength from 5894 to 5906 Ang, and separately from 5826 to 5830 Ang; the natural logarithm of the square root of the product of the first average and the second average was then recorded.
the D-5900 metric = 2.94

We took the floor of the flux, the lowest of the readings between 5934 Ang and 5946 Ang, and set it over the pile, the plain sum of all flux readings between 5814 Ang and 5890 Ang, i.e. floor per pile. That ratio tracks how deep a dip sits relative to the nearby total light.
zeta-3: 0.025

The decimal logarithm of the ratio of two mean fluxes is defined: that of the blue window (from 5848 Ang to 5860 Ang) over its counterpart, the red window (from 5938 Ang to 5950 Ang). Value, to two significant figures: -0.017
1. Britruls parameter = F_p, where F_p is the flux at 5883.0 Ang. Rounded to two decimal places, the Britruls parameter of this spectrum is 17.51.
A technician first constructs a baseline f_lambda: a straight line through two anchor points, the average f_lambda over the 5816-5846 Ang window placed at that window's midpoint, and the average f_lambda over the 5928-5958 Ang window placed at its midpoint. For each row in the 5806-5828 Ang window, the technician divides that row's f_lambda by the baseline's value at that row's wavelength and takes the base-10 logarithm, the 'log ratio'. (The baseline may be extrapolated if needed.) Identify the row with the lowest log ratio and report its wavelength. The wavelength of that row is 5815.0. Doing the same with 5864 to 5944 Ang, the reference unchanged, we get 5891.0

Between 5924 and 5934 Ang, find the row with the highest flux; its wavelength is 5933.0 Ang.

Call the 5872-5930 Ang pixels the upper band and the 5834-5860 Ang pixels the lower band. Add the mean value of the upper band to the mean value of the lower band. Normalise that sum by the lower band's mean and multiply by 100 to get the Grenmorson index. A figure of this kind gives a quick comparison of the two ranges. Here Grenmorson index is 198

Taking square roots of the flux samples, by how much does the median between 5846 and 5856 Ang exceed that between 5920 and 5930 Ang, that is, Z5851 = 0.04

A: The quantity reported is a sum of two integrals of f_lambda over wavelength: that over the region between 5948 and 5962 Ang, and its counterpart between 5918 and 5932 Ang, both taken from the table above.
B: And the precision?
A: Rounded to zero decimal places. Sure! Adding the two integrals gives 500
